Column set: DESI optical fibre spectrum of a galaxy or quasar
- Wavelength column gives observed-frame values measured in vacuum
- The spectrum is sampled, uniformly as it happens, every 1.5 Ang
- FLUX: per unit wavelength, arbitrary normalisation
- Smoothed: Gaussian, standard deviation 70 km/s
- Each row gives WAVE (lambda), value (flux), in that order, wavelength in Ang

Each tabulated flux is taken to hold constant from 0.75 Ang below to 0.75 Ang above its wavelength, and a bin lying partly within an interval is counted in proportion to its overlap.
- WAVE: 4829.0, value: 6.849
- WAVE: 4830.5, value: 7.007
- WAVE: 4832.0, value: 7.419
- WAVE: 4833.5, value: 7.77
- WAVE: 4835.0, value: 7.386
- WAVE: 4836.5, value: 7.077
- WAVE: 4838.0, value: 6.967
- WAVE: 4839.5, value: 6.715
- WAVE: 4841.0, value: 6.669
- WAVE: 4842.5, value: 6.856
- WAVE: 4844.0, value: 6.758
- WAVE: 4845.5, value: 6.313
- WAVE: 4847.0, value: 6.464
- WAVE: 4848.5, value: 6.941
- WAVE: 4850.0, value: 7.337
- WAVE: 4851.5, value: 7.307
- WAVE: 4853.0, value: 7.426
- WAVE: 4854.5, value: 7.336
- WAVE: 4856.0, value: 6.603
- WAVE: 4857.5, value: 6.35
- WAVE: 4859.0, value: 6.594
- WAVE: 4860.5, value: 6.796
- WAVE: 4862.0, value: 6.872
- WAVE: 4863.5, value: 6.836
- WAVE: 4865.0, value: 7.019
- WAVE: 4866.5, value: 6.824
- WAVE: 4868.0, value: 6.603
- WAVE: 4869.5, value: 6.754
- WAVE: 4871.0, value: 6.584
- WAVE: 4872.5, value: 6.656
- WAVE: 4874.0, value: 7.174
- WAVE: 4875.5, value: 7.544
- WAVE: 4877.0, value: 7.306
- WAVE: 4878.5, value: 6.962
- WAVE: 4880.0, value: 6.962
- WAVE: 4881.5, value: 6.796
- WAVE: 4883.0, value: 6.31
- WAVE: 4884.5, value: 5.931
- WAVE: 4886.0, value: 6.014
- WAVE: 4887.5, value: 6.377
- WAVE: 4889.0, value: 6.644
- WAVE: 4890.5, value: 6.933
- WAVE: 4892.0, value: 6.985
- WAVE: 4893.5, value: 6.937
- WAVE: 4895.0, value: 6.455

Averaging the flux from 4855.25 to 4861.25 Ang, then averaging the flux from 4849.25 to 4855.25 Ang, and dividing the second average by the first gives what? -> 1.12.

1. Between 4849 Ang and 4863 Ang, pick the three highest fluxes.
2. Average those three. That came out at 7.37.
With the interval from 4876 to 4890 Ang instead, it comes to 7.08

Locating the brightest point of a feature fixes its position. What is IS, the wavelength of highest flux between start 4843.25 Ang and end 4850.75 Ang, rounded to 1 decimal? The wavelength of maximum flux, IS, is 4850.0 Ang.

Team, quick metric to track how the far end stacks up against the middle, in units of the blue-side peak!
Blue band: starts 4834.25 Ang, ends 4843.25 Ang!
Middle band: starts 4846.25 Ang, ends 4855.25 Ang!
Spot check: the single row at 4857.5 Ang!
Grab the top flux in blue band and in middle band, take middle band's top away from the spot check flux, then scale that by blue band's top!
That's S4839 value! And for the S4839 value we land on -0.15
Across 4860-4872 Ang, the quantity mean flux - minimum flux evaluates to 0.20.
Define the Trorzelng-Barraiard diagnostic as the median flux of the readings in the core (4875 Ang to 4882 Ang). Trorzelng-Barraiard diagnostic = 7.0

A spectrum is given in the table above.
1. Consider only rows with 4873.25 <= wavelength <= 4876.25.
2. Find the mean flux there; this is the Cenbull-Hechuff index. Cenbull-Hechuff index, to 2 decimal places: 7.36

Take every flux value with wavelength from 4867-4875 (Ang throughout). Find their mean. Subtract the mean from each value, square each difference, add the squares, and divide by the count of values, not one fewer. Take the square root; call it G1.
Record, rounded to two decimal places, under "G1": 0.22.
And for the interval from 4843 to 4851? 0.36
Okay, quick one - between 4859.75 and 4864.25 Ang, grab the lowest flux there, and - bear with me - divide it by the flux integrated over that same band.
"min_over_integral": 0.22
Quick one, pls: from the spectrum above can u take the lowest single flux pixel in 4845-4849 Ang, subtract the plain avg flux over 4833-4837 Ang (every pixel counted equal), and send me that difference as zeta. -1.10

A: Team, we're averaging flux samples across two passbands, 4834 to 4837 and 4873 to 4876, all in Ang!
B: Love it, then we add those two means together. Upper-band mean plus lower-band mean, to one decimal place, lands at 14.6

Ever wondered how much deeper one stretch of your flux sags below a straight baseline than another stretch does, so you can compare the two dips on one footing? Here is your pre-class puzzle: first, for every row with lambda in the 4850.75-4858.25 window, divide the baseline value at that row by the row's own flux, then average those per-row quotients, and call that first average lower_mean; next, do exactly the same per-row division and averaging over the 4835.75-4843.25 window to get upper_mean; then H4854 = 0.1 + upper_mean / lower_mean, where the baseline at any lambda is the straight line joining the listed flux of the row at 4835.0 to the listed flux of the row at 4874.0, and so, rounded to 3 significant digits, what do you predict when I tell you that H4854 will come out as 1.13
